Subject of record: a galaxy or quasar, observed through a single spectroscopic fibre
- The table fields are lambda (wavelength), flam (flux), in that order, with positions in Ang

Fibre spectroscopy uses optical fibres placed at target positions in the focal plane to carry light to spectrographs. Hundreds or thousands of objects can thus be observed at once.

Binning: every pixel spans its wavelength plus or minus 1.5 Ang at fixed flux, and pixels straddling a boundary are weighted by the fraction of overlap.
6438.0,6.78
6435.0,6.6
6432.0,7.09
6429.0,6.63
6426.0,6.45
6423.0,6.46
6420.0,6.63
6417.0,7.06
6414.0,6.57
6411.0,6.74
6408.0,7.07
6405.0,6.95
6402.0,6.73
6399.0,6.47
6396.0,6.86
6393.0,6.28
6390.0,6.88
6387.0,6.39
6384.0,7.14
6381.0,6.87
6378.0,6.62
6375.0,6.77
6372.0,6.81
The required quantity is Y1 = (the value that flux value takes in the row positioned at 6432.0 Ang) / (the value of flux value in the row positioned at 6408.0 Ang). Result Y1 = 1.00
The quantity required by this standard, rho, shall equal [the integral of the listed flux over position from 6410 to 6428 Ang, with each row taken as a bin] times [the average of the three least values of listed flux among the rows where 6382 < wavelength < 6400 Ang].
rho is 764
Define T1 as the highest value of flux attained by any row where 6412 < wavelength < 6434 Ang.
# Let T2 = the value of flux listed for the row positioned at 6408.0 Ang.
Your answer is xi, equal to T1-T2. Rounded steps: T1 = 7.09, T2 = 7.07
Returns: 0.02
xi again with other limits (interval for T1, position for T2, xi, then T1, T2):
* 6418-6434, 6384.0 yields -0.05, 7.09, 7.14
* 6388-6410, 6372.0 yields 0.26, 7.07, 6.81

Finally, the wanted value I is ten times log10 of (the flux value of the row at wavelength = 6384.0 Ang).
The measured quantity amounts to 8.54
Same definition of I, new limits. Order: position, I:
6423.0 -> 8.10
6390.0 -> 8.38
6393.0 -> 7.98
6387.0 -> 8.06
